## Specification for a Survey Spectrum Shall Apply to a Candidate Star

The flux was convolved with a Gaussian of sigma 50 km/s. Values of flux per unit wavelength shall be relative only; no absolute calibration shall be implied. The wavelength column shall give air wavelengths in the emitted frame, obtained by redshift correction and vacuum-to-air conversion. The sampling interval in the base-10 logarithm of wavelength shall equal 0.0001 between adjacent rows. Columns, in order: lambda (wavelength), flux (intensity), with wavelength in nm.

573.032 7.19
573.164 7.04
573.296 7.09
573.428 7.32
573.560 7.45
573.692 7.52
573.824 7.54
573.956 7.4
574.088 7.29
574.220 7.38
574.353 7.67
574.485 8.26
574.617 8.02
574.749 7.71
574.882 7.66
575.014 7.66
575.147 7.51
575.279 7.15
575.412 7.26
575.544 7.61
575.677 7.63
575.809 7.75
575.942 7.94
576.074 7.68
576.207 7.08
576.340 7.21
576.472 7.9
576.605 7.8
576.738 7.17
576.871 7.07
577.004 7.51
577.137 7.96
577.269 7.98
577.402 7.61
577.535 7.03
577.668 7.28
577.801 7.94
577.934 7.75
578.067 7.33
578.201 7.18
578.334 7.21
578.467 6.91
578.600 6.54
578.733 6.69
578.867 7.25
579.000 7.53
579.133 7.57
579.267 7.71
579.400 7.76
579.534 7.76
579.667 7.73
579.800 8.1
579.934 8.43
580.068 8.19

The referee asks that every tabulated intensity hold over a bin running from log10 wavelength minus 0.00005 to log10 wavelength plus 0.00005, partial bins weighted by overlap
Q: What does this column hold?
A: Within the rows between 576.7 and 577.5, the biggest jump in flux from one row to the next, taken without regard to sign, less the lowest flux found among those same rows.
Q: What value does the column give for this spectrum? -6.6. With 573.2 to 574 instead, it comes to -6.9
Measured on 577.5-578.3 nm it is -6.4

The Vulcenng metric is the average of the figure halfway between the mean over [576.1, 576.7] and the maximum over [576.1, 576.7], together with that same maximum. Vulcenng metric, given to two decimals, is 7.80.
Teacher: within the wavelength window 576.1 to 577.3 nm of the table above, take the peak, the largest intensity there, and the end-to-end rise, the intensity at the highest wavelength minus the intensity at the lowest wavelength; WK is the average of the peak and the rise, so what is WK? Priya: 4.44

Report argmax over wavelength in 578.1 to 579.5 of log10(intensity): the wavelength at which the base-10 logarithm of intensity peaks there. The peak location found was 579.400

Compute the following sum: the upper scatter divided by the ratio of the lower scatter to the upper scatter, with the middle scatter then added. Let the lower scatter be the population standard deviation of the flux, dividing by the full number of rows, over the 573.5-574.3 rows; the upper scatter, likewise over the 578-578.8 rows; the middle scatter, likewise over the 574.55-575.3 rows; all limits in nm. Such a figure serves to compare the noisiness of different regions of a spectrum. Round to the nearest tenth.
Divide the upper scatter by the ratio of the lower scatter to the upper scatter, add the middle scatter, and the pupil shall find 1.2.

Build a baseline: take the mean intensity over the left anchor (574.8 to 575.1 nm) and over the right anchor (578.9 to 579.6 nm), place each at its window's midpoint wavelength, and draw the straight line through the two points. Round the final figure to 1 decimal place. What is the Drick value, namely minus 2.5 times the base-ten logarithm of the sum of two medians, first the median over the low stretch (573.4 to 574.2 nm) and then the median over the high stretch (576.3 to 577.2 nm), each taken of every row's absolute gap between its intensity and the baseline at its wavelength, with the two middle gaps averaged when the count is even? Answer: 0.7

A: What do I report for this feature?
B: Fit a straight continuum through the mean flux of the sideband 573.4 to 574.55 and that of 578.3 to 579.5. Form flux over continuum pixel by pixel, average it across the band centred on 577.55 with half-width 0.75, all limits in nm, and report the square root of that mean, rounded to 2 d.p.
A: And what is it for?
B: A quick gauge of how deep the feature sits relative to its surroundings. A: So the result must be 1.01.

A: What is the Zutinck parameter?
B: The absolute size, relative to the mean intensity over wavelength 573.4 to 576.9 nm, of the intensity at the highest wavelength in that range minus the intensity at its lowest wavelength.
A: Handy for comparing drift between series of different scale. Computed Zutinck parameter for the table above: 0.033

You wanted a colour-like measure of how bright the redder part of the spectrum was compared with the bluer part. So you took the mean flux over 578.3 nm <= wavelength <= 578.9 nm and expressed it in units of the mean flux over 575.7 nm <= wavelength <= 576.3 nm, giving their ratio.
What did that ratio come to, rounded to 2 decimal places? 0.91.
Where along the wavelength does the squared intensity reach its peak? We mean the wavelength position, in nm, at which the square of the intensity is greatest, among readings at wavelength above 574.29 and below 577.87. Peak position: 574.485 nm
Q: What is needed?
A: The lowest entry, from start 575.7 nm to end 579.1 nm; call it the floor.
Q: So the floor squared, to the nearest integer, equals 43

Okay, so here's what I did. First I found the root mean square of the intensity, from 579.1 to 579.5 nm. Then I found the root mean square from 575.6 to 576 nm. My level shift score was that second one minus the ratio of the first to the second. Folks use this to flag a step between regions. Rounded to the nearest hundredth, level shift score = 6.79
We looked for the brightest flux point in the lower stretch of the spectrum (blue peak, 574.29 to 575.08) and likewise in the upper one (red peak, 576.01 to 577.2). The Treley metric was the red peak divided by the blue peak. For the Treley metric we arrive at 0.96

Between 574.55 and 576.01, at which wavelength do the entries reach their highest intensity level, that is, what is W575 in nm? 574.617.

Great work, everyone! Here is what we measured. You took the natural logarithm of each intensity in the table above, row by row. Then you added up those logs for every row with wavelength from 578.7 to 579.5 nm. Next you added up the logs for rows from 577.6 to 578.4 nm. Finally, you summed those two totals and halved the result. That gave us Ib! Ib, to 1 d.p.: 12.0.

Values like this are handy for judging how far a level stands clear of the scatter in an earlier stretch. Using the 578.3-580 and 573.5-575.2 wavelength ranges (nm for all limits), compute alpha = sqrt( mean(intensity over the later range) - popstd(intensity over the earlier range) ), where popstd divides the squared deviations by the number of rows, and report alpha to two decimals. 2.69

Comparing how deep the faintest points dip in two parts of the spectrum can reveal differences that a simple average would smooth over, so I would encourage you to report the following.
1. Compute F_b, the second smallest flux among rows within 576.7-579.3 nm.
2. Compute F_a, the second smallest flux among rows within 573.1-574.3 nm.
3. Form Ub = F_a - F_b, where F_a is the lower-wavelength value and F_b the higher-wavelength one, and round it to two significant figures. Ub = 0.40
